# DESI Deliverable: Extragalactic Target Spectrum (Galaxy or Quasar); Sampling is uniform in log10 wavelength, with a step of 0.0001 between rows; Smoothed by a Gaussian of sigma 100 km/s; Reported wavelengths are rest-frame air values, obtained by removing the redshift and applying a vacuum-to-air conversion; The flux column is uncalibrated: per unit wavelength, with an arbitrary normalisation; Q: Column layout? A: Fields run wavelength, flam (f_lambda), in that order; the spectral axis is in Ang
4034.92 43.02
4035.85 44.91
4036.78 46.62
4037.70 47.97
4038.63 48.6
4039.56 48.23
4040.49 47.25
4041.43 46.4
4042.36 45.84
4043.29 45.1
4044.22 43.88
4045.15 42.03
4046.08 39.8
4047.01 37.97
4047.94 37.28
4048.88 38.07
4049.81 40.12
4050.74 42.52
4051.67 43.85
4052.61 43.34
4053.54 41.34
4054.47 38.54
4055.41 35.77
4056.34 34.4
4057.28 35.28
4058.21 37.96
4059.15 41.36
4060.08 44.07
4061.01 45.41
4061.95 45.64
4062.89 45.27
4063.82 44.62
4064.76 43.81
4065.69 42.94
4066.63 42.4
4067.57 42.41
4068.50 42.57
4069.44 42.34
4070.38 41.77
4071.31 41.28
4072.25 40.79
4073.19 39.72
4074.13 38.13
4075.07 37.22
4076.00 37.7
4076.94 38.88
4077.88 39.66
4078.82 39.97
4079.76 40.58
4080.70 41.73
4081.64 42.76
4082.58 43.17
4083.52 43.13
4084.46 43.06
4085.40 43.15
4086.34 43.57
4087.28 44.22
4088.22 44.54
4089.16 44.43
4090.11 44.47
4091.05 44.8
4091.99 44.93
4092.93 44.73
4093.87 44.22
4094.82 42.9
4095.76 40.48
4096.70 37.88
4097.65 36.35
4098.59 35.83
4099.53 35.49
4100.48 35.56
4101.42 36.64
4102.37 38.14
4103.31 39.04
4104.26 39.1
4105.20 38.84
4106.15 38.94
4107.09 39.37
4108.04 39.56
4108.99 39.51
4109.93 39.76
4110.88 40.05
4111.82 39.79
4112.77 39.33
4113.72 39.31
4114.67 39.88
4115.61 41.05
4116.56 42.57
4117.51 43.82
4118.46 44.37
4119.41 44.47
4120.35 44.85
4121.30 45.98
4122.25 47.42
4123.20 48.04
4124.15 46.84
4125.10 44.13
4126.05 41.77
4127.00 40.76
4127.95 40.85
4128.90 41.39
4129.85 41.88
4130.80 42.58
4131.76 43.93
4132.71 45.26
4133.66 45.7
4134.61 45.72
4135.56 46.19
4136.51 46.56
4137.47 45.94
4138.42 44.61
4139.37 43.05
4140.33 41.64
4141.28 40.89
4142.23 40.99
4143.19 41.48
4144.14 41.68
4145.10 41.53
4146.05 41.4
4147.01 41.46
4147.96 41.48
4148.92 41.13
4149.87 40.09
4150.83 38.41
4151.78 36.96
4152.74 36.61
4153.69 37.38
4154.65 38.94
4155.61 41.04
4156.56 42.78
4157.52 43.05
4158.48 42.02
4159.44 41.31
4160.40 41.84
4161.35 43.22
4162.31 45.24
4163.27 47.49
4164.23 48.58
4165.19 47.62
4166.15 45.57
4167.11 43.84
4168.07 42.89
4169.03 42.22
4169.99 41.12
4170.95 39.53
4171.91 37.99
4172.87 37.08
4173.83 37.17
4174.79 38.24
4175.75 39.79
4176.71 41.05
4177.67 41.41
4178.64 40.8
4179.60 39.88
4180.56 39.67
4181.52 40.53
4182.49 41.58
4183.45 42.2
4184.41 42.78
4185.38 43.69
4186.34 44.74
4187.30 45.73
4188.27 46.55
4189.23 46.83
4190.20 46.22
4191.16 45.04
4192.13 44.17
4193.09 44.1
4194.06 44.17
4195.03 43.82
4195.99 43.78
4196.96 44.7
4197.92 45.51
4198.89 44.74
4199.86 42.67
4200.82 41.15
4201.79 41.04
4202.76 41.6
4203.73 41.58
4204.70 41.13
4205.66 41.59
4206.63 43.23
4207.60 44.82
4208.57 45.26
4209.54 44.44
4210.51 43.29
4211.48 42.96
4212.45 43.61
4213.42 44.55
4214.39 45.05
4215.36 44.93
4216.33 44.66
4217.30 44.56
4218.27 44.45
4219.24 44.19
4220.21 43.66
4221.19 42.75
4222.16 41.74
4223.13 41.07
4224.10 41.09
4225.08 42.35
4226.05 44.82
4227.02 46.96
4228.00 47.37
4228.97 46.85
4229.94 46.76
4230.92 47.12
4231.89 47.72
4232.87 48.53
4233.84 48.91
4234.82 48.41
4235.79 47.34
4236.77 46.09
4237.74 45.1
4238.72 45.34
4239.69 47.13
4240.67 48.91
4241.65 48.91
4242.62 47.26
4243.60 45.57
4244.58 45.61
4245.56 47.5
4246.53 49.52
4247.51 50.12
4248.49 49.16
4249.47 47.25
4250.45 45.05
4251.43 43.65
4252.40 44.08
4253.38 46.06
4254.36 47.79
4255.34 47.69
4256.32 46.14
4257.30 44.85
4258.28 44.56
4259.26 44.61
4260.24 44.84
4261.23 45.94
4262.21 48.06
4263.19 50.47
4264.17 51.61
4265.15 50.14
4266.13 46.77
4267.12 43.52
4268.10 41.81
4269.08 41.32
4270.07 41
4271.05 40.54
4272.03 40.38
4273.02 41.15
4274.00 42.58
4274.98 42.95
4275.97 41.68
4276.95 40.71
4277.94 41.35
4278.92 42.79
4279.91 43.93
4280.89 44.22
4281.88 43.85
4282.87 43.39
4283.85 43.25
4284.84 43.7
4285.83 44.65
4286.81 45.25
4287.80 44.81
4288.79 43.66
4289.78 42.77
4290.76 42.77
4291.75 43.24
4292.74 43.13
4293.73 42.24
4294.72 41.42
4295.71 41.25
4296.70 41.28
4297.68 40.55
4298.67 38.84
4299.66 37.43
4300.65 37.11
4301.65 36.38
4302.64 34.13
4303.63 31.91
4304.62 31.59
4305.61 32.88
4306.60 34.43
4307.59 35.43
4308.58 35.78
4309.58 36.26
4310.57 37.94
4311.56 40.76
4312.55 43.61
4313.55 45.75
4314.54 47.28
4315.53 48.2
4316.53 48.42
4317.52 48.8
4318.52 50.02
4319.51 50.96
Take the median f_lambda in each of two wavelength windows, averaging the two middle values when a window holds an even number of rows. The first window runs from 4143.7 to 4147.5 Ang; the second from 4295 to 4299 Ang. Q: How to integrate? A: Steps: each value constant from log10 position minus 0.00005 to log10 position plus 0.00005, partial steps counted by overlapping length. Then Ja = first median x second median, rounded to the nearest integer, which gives 1697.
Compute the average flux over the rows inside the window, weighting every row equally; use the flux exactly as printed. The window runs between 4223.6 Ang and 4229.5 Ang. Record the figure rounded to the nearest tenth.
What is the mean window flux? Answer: 44.9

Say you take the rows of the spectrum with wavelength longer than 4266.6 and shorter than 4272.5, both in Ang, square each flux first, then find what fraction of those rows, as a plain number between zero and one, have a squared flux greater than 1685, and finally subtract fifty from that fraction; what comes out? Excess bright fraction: -49.5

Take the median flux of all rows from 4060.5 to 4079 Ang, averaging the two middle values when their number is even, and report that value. 42.1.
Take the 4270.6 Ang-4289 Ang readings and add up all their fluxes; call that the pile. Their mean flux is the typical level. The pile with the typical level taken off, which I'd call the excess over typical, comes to 772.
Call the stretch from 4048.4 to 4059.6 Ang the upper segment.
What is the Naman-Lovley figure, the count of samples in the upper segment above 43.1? 2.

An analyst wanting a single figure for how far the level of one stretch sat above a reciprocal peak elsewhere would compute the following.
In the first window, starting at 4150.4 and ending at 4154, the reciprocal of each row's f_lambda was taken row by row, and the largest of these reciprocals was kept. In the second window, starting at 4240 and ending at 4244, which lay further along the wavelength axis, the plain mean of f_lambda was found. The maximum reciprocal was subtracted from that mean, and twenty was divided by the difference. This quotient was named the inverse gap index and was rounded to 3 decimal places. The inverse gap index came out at 0.420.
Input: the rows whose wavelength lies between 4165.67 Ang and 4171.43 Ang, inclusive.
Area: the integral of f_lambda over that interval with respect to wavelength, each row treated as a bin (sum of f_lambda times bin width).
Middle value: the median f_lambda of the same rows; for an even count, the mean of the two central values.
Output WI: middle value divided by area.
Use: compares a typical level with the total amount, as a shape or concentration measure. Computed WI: 0.17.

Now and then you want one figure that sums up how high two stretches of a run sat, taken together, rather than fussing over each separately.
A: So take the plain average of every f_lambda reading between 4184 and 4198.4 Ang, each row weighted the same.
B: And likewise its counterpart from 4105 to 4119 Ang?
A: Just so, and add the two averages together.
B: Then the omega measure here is 85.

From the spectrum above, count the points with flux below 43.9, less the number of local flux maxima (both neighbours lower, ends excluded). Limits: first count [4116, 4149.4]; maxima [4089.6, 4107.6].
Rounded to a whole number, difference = 17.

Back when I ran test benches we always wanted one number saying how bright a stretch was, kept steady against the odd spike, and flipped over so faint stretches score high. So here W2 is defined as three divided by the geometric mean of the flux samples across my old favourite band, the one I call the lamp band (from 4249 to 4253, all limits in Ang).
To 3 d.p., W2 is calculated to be 0.067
